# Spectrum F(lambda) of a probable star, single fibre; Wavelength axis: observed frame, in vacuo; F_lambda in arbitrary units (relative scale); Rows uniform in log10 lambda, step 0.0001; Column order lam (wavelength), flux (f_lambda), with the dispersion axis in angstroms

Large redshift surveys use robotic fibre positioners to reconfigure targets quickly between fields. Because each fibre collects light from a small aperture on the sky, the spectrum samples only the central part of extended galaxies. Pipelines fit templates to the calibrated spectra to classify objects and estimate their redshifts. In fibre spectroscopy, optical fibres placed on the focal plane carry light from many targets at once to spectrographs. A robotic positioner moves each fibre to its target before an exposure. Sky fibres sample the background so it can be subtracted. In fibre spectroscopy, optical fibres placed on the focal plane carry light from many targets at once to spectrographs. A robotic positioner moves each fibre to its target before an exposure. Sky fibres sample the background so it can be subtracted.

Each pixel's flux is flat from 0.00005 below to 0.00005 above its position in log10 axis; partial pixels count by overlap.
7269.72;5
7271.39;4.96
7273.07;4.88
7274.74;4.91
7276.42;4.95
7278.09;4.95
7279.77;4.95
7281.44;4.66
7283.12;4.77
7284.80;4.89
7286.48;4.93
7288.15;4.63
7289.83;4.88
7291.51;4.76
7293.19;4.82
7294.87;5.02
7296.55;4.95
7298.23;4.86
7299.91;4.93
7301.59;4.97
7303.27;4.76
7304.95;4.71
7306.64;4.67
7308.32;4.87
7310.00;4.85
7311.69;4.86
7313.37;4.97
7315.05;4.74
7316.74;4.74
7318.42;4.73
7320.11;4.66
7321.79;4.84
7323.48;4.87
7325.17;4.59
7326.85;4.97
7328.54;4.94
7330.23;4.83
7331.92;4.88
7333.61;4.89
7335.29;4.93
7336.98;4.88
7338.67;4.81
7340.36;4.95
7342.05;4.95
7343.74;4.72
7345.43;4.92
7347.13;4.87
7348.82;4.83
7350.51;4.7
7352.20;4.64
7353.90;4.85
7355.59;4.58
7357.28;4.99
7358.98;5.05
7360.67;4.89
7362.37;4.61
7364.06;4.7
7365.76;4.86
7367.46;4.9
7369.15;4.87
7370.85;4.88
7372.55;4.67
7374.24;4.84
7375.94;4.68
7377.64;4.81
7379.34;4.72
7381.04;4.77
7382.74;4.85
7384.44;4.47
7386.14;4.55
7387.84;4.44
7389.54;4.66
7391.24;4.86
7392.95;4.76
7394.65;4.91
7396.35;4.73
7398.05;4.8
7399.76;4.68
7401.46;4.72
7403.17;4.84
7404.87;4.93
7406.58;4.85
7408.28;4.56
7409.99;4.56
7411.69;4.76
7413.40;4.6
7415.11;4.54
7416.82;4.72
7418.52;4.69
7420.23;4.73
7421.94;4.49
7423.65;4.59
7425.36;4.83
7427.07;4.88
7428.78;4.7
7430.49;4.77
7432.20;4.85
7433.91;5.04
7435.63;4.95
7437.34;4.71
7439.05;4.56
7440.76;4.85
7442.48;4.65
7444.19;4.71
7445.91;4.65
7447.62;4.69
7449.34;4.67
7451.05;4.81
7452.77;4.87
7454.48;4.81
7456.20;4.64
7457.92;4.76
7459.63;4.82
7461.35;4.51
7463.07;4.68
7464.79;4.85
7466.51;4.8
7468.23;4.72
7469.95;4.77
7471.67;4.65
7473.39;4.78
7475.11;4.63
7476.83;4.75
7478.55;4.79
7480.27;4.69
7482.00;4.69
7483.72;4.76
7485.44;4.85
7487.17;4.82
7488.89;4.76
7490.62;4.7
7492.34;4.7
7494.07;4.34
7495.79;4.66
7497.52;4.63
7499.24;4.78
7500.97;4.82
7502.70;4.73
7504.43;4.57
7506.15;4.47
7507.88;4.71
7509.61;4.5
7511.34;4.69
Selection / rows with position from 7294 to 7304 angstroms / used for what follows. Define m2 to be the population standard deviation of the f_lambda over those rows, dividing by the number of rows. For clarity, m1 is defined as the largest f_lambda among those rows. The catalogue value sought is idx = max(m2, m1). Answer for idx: 5.02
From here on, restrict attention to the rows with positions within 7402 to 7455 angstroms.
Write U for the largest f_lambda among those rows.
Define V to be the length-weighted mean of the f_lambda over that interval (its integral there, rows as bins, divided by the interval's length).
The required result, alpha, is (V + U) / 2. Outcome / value 4.89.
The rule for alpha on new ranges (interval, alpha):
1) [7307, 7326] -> 4.88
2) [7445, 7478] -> 4.80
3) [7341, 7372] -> 4.94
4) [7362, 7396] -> 4.83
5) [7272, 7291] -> 4.90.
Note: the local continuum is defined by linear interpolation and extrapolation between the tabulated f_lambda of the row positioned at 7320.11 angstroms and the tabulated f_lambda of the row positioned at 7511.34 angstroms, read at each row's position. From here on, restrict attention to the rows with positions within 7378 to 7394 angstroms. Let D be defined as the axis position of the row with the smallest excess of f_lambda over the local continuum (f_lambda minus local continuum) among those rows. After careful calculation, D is 7387.84 angstroms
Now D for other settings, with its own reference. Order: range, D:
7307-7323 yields 7320.11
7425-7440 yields 7439.05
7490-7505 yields 7494.07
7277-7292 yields 7288.15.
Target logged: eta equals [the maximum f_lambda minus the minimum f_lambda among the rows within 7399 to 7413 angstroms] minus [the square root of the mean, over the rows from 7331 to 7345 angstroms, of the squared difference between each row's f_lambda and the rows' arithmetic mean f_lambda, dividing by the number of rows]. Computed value 0.297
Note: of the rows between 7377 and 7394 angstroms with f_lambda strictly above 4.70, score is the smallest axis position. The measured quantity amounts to 7377.64 angstroms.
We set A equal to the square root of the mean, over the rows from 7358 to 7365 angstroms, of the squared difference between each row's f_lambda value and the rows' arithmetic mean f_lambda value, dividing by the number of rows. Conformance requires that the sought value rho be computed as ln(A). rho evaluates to -1.77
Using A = 0.17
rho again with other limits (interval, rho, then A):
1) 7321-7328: -1.97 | 0.14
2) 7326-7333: -2.92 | 0.05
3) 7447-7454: -2.49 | 0.08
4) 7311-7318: -2.35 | 0.10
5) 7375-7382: -3.01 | 0.05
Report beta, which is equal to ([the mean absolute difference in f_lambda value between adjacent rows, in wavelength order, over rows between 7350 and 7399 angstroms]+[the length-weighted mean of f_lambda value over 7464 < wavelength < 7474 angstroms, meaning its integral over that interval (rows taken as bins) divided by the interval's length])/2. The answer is 2.454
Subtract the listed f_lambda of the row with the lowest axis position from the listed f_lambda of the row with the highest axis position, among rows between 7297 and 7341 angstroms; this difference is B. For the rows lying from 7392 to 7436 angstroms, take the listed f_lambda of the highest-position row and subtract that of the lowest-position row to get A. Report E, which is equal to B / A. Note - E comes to 0.47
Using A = 0.19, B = 0.090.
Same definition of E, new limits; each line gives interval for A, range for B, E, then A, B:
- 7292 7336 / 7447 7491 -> 0.09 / 0.11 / 0.010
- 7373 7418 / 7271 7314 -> -0.08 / -0.12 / 0.010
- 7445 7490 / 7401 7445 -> -0.09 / 0.11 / -0.010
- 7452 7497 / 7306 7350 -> -0.76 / -0.21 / 0.160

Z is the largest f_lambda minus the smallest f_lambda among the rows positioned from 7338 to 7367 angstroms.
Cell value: 0.47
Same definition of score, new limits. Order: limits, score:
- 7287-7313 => 7289.83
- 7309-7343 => 7310.00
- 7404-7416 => 7404.87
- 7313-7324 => 7313.37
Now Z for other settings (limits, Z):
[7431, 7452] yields 0.48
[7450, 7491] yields 0.36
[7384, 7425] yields 0.49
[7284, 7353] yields 0.43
